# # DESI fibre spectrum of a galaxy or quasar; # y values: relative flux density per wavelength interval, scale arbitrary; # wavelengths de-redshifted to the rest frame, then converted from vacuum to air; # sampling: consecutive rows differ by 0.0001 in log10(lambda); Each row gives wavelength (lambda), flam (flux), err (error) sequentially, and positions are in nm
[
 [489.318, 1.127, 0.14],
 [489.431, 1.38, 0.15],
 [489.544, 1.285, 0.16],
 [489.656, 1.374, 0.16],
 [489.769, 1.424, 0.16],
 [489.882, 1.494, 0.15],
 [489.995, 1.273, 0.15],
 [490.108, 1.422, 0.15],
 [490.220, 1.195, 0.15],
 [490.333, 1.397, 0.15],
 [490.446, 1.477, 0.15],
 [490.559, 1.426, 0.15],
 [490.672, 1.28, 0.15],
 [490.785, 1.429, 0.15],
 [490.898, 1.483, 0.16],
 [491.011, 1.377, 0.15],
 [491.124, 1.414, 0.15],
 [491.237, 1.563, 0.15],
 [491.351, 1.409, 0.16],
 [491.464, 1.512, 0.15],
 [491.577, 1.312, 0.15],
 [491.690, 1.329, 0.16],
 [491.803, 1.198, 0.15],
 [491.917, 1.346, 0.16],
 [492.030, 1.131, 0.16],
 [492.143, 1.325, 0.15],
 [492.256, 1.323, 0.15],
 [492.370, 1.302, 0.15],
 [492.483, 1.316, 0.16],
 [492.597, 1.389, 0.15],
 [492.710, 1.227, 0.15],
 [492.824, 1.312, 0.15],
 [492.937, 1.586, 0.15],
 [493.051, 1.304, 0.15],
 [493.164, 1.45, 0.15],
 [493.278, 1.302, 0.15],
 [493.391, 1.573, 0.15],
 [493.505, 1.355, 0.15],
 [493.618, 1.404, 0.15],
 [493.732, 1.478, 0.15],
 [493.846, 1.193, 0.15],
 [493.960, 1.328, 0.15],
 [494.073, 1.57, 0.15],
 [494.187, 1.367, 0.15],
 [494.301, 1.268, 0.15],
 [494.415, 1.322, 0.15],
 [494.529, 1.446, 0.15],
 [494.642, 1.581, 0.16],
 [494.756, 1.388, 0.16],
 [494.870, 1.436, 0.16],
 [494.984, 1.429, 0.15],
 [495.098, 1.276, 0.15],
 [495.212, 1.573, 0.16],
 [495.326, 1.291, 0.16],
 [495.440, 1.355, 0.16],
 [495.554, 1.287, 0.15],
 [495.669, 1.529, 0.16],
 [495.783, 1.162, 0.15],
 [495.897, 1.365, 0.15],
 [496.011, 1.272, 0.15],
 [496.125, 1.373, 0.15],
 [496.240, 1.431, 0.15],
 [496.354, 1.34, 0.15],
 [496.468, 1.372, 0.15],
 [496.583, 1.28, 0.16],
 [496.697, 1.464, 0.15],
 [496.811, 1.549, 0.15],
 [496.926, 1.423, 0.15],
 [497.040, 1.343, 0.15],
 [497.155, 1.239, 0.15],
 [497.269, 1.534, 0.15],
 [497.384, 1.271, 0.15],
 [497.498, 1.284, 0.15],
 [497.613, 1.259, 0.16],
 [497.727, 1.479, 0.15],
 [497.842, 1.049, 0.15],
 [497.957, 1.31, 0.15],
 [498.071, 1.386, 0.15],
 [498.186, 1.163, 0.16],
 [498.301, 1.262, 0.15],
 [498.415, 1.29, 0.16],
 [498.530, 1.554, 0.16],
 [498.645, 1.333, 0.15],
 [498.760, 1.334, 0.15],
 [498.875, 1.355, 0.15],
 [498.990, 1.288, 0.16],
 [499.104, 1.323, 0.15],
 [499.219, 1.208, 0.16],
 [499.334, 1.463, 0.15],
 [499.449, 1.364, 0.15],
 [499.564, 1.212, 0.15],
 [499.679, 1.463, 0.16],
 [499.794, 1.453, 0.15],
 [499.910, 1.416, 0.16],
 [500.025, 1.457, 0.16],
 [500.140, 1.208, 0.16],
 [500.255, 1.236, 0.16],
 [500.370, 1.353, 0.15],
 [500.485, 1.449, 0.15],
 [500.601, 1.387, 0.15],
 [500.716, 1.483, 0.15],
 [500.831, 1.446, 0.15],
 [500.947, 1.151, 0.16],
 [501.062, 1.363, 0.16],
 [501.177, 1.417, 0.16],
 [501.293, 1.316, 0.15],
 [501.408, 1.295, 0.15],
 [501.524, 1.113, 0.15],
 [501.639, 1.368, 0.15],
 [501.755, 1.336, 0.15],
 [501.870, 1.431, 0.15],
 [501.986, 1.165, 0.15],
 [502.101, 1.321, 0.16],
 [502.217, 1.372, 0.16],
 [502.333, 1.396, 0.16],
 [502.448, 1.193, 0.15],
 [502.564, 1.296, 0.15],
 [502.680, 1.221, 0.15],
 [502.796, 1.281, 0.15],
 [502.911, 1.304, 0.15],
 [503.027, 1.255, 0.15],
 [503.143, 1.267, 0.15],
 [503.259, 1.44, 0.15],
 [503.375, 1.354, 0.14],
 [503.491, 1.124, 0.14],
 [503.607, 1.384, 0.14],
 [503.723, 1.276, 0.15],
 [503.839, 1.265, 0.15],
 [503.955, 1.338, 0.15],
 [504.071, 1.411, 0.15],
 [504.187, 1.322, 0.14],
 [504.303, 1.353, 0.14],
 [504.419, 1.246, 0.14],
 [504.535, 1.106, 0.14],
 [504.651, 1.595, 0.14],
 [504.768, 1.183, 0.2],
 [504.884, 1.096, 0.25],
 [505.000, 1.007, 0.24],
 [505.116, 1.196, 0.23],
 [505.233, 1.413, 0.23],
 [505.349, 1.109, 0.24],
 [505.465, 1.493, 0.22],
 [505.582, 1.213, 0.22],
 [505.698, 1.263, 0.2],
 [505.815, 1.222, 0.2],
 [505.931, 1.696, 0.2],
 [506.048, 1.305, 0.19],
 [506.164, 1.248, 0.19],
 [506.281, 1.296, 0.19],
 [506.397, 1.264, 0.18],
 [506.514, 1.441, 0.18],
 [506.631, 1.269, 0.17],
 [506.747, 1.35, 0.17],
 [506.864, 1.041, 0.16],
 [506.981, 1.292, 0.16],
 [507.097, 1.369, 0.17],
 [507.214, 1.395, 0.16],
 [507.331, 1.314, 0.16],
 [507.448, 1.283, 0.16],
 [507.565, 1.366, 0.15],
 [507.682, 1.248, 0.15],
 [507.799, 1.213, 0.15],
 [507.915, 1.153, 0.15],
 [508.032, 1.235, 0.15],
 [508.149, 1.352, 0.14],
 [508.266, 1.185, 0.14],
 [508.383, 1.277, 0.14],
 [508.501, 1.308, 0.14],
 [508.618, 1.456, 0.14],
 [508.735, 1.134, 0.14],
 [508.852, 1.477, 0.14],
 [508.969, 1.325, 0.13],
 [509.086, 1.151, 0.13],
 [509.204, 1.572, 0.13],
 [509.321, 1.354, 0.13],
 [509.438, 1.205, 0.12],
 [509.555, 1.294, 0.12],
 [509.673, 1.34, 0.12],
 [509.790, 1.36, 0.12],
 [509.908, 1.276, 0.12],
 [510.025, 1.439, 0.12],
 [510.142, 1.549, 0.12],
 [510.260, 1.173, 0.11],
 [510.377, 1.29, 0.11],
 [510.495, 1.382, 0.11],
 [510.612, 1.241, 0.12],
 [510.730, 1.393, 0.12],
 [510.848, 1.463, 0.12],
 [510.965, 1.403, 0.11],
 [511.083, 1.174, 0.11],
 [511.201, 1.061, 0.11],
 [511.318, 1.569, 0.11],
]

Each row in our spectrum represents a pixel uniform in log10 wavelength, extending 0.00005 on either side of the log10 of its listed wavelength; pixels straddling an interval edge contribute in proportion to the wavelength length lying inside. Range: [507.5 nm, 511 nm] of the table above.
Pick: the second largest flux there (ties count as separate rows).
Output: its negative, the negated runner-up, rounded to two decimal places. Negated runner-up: -1.55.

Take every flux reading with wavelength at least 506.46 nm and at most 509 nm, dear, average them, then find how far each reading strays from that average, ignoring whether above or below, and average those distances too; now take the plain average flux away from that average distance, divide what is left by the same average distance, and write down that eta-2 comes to -14.6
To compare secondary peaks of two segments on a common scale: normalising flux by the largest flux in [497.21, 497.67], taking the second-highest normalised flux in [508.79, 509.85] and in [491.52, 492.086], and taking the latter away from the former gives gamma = 0.10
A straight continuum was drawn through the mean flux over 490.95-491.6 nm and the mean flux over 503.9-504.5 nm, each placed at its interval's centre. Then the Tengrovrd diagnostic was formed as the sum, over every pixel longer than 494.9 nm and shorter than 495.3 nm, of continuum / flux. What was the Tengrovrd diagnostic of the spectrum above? 3.0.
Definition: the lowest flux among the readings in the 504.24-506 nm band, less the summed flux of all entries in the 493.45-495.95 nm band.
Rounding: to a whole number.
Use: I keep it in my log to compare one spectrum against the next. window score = -29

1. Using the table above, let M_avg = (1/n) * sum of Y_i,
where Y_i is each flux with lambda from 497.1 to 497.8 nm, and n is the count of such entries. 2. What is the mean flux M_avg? 1.34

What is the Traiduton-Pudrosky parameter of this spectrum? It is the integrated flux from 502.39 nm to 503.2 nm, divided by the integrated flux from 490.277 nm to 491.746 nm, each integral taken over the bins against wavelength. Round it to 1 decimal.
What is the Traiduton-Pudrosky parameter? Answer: 0.5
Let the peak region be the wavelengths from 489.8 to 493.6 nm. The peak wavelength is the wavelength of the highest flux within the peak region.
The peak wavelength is 492.937 nm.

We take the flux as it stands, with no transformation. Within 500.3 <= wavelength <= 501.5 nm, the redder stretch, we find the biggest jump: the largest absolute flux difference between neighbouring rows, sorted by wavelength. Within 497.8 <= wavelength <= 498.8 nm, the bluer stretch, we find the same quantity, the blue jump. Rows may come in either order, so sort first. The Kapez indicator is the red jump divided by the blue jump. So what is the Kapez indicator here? 1.12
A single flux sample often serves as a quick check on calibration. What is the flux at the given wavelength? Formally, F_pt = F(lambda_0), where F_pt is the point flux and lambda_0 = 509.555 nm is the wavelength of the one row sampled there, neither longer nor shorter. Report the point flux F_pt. 1.294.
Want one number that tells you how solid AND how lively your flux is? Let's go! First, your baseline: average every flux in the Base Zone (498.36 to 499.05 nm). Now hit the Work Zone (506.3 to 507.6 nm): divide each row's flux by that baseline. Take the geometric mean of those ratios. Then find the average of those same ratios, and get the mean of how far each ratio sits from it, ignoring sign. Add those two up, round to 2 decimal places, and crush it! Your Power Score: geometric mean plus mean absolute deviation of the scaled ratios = 1.01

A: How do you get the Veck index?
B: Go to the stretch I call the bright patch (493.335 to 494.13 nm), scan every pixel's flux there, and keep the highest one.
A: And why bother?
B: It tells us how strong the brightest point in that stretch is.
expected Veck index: 1.573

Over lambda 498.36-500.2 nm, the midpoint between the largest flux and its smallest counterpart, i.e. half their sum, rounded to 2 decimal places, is 1.38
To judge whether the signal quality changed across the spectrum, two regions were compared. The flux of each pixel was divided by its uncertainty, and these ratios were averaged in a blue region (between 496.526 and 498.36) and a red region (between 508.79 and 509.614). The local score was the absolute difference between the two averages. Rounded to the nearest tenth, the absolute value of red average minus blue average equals 1.6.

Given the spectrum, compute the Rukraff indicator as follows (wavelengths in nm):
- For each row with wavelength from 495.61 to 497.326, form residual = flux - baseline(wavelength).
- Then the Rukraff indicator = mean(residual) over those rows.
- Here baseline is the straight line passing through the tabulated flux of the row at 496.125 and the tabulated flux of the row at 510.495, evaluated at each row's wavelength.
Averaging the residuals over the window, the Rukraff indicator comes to 0.01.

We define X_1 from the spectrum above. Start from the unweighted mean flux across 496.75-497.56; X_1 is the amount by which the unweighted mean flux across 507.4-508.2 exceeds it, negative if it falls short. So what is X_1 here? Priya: -0.11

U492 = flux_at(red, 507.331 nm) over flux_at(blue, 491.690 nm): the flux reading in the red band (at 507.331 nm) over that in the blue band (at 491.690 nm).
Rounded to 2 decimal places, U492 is 0.99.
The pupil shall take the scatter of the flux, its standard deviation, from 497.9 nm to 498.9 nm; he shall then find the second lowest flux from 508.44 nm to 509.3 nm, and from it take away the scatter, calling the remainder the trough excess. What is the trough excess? 1.05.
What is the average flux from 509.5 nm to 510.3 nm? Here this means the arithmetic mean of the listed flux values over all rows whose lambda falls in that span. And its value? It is 1.35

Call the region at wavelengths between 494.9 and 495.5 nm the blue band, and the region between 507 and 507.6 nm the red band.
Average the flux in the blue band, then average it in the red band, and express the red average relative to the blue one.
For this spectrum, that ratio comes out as 0.97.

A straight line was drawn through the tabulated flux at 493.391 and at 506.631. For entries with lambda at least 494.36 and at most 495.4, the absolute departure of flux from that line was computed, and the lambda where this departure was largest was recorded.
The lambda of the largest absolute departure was 495.098 nm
